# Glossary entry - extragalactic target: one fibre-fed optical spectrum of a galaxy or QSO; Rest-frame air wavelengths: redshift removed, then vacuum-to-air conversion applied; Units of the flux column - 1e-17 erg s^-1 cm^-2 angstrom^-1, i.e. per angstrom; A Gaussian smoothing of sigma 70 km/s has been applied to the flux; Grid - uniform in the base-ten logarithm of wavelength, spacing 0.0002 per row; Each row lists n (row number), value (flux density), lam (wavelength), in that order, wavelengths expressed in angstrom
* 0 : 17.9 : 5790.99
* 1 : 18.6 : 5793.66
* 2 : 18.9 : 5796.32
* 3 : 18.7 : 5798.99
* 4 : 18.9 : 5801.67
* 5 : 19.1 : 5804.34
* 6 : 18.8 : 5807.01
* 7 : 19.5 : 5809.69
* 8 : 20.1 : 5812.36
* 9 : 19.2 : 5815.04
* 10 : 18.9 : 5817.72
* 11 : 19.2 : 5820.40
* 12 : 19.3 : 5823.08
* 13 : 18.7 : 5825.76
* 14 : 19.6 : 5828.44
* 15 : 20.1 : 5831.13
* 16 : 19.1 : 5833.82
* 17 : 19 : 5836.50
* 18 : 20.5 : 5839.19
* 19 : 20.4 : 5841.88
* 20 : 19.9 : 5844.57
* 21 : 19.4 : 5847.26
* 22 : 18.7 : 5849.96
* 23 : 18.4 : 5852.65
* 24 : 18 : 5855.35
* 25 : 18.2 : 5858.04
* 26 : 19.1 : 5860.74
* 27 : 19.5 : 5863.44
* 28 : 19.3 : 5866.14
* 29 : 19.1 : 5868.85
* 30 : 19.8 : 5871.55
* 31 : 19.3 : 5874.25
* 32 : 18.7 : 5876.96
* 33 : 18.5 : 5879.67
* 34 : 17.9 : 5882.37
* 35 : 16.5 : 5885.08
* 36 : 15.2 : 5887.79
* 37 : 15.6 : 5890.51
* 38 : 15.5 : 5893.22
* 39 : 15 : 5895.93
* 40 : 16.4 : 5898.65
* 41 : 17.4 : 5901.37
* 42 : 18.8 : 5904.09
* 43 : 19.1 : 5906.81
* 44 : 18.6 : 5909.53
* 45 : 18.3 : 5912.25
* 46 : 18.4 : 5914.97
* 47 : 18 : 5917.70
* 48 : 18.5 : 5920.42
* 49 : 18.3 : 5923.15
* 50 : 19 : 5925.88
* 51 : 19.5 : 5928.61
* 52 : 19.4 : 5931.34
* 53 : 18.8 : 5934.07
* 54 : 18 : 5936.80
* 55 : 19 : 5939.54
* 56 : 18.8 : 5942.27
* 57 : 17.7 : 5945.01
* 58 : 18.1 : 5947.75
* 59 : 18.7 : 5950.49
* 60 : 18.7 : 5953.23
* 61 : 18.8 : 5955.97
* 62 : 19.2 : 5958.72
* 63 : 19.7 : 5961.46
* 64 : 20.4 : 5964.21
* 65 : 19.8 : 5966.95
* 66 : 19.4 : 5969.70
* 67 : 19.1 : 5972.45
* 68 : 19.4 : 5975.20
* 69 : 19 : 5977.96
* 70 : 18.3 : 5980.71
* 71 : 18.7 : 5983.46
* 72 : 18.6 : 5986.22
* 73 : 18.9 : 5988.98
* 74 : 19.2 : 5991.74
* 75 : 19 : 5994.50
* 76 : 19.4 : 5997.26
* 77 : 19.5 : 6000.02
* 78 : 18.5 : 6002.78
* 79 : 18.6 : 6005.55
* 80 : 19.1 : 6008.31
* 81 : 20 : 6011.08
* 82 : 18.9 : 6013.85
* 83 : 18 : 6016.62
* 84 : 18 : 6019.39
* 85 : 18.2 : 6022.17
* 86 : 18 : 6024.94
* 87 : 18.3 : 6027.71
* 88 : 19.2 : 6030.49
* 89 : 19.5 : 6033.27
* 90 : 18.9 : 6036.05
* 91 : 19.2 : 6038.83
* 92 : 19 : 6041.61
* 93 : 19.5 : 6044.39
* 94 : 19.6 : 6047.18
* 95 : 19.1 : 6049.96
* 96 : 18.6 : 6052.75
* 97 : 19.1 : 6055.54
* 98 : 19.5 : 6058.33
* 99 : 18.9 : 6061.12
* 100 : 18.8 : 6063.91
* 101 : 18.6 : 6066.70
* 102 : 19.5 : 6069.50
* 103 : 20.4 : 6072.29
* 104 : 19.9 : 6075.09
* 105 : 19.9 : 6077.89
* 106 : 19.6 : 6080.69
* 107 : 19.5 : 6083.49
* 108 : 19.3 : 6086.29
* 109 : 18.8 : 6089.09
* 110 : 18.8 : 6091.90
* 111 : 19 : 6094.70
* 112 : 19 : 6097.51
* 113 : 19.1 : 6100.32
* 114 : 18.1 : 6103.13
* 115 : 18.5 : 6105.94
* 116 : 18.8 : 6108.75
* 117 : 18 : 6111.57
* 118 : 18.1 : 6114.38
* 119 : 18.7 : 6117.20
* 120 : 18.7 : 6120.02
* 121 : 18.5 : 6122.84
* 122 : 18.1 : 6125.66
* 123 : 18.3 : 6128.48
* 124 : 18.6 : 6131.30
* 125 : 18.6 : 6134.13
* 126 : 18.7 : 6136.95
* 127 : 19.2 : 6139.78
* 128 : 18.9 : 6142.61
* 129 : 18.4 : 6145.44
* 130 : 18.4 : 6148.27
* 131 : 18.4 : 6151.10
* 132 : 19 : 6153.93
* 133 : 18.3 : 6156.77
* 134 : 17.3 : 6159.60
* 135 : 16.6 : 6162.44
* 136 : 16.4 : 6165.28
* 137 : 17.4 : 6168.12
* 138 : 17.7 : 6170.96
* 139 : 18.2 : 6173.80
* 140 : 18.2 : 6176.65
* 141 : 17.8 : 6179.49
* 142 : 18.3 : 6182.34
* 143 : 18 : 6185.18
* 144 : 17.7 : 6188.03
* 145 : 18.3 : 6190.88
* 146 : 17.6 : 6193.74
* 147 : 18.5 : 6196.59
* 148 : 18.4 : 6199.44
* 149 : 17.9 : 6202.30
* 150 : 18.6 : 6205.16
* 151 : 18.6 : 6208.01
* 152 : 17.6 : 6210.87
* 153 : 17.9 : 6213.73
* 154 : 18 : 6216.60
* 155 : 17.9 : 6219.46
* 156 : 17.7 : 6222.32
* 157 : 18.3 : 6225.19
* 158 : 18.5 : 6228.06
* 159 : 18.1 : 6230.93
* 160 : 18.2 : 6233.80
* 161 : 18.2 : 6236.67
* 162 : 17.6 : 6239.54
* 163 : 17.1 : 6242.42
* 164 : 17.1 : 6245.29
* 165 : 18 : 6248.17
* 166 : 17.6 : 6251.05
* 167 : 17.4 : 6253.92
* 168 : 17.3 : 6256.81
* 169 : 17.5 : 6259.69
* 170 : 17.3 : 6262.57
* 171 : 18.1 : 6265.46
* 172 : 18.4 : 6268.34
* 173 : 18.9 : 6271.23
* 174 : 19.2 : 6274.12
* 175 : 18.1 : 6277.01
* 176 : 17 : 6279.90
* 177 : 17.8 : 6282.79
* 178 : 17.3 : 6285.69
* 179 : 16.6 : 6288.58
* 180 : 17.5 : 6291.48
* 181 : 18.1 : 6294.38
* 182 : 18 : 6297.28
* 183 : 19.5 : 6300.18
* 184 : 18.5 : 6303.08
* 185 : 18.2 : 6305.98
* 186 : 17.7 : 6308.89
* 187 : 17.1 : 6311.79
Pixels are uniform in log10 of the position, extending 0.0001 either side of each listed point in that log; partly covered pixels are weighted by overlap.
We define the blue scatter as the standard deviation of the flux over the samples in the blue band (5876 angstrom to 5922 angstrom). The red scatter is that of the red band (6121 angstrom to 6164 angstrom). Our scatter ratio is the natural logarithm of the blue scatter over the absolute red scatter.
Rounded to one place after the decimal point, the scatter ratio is 0.8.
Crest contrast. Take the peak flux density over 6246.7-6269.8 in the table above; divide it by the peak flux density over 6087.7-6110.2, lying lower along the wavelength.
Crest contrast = 0.96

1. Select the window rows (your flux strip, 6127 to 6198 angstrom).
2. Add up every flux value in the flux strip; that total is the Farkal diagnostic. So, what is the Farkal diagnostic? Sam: 453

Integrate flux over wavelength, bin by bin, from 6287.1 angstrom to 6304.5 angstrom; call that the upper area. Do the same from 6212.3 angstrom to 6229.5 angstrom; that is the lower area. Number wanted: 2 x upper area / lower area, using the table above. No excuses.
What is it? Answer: 2.02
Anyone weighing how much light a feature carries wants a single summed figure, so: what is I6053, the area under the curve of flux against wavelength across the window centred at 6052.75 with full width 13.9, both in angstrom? 267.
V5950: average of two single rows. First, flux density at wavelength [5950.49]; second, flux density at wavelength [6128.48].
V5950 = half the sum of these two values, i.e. 18.5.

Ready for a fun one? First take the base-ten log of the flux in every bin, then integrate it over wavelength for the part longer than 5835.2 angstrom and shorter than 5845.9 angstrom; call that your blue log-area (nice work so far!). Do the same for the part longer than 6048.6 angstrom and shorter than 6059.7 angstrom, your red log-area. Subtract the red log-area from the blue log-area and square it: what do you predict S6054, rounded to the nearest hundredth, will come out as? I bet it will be 0.09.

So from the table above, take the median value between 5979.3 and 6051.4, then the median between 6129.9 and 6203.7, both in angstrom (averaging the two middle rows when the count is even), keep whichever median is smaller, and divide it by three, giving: 6.10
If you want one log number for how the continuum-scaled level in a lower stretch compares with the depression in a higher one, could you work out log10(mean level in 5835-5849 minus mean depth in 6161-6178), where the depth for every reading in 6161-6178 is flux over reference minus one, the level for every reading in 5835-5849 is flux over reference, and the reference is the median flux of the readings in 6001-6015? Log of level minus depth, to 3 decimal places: 0.052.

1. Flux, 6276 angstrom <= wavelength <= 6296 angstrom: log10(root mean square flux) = 1.243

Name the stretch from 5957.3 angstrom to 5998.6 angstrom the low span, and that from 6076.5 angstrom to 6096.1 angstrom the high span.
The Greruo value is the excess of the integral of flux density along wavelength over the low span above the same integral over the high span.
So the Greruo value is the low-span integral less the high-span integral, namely 415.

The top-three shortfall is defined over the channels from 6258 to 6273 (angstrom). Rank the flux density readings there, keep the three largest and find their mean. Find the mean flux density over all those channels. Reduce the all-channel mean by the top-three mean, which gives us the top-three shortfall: -0.4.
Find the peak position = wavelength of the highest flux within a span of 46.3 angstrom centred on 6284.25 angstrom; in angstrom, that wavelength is 6300.18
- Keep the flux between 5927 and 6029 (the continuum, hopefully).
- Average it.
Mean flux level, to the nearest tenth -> 18.9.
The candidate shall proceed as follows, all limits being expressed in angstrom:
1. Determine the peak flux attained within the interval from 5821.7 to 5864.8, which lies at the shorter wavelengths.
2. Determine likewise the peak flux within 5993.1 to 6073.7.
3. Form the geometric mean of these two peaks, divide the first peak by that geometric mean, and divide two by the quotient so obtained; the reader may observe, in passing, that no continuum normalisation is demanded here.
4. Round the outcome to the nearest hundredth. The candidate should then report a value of 2.00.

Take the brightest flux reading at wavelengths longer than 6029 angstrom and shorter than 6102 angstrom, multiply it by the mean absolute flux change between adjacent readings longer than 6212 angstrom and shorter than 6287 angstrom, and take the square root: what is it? 2.88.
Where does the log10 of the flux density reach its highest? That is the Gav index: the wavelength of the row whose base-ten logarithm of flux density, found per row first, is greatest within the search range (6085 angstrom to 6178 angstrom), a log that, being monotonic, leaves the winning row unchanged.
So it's 6086.29 angstrom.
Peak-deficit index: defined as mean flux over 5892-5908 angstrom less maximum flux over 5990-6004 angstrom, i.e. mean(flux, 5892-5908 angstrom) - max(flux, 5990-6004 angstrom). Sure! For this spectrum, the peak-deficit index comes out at -2.5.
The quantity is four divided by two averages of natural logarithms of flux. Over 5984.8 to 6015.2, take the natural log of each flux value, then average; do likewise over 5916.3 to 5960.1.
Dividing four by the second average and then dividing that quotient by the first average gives 0.464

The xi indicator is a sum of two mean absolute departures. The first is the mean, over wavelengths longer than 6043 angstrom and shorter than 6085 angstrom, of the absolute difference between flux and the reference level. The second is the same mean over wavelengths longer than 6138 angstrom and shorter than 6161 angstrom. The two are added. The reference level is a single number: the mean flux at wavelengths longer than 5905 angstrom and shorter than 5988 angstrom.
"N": 1.09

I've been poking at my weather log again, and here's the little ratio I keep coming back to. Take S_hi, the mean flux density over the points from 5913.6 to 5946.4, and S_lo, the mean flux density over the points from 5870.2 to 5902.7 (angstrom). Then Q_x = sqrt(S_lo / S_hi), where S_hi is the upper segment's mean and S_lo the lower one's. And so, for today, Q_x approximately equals 0.96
